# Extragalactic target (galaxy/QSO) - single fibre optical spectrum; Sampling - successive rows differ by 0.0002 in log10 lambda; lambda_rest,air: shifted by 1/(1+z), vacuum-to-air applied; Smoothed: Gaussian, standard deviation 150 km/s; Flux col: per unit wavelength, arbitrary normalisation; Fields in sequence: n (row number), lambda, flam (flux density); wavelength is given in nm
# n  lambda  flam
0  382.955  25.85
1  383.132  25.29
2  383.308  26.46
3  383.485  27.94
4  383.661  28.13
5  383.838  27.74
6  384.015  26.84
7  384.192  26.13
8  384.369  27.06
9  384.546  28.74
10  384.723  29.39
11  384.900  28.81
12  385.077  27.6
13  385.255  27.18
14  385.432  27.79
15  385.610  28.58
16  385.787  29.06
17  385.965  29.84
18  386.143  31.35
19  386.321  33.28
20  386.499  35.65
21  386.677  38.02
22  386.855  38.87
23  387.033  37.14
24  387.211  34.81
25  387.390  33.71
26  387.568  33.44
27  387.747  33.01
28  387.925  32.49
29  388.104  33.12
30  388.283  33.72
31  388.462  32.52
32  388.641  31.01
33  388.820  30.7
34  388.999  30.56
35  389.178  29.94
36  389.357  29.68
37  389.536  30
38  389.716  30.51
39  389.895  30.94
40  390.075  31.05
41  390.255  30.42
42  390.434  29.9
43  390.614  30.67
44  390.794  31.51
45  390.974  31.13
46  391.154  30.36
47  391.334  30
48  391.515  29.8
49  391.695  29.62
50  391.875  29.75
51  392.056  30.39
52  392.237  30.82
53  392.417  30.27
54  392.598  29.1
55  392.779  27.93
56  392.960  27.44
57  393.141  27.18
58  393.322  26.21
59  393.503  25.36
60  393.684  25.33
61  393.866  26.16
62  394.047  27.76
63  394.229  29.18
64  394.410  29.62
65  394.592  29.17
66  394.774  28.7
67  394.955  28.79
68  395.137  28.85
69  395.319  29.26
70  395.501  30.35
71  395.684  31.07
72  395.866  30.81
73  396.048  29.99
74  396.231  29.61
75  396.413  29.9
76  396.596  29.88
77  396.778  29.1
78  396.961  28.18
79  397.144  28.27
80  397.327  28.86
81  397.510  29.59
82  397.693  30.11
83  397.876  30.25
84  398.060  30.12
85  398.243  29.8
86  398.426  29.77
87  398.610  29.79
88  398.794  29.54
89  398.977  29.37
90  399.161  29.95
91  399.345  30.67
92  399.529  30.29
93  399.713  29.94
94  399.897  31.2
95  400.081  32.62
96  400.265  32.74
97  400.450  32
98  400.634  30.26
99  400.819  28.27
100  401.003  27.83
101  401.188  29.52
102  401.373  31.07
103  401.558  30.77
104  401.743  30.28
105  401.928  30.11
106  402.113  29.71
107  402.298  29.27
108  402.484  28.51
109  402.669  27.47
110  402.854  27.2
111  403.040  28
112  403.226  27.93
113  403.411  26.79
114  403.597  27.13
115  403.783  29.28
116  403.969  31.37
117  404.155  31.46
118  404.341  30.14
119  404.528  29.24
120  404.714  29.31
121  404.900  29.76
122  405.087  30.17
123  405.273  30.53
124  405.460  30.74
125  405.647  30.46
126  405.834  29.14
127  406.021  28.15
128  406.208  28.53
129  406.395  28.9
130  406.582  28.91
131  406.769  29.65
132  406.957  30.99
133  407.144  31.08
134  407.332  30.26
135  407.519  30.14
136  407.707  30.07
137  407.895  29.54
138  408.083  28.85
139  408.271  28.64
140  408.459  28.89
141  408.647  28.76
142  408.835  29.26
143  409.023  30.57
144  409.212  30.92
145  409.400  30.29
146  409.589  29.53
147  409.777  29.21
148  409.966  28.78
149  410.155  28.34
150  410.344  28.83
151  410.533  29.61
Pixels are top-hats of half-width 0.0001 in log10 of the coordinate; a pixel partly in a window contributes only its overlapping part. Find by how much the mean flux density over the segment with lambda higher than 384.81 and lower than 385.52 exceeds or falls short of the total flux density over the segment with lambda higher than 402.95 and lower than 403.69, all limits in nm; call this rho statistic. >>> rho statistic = -82.0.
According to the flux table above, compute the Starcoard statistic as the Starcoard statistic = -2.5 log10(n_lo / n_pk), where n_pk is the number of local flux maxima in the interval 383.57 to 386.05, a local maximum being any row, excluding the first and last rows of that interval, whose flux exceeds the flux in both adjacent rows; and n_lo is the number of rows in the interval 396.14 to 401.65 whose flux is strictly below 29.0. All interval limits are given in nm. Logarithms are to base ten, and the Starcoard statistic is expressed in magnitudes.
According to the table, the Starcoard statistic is -1.7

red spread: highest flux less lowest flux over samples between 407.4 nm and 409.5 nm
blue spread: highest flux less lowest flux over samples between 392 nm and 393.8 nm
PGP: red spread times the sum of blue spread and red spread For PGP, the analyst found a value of 18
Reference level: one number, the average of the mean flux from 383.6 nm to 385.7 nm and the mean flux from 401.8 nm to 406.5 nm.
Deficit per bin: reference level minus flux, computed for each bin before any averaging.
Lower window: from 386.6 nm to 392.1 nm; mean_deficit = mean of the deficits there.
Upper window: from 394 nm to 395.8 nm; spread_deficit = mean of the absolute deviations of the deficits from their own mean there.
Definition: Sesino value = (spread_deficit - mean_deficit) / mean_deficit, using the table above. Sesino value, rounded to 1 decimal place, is -1.2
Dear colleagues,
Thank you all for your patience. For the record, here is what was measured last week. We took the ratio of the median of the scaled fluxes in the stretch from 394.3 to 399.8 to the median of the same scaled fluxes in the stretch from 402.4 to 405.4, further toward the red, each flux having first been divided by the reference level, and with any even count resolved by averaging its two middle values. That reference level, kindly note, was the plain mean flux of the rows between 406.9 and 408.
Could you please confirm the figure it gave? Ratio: 1.02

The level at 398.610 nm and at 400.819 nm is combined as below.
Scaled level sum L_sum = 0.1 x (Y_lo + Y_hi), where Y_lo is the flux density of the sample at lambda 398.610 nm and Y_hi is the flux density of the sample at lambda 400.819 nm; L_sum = 5.8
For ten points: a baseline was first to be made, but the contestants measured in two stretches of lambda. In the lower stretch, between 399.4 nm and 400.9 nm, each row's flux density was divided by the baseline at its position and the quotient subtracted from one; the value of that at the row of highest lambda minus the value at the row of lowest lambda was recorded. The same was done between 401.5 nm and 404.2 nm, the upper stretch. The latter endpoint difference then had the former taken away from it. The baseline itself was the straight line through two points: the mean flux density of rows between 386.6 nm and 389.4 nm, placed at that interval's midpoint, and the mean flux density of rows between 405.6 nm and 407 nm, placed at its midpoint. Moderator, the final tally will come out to -0.10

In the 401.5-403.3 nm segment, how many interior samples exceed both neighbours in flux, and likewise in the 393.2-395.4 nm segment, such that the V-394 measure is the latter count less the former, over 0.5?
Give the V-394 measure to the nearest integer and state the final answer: 0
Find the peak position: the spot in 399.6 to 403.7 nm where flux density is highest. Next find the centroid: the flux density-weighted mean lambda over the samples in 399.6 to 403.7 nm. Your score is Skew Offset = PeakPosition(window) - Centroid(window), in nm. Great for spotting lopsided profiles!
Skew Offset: -1.33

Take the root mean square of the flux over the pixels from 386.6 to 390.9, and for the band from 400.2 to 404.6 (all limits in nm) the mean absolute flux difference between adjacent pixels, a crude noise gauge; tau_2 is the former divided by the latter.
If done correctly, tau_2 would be 36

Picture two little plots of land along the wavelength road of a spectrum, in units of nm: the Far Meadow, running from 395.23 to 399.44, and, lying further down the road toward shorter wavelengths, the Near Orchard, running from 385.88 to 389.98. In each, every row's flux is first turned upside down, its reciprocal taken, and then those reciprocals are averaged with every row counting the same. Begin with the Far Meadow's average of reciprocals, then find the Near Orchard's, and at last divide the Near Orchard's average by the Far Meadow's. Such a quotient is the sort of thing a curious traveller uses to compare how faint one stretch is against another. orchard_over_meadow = 0.91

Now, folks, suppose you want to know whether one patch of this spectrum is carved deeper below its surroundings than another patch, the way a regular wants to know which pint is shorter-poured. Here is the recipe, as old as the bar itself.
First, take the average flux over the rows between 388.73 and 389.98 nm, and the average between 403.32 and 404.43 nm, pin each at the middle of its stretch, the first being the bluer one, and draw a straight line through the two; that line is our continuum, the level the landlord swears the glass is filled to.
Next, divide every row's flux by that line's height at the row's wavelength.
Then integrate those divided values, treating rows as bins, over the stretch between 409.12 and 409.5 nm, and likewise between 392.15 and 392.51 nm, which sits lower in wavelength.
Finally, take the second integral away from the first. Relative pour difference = 0.0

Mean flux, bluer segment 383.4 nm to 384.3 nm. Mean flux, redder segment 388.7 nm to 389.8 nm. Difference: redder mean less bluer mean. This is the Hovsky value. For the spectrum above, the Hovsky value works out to 2.9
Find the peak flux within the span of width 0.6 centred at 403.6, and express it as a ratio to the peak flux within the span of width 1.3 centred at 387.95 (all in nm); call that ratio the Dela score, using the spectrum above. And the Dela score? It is 0.87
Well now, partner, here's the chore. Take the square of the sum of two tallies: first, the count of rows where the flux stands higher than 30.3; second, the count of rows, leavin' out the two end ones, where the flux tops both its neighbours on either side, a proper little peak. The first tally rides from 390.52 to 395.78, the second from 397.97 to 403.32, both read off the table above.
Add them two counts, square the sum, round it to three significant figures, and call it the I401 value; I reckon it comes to 169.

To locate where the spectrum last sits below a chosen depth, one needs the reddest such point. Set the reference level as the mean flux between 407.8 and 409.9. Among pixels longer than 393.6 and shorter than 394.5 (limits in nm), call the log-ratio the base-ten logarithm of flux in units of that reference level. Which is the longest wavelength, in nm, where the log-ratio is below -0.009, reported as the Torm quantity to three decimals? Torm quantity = 394.047 nm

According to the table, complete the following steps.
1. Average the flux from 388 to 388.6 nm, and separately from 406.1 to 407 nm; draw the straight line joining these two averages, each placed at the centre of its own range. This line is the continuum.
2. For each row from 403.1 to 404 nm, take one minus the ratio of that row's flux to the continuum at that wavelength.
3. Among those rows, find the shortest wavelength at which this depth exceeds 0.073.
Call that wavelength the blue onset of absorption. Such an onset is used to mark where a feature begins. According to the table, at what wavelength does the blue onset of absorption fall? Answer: 403.411 nm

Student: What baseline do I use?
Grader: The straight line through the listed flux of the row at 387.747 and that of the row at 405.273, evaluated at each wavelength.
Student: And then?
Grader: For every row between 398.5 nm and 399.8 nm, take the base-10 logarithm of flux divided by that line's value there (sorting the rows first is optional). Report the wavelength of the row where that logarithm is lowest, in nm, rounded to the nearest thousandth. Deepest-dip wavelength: 398.977 nm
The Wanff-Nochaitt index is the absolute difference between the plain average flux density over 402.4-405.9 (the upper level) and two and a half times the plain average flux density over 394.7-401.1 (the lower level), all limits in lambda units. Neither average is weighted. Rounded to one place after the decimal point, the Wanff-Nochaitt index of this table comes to 45.5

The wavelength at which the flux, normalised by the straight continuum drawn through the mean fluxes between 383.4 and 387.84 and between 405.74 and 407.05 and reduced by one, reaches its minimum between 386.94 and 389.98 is 389.357 nm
